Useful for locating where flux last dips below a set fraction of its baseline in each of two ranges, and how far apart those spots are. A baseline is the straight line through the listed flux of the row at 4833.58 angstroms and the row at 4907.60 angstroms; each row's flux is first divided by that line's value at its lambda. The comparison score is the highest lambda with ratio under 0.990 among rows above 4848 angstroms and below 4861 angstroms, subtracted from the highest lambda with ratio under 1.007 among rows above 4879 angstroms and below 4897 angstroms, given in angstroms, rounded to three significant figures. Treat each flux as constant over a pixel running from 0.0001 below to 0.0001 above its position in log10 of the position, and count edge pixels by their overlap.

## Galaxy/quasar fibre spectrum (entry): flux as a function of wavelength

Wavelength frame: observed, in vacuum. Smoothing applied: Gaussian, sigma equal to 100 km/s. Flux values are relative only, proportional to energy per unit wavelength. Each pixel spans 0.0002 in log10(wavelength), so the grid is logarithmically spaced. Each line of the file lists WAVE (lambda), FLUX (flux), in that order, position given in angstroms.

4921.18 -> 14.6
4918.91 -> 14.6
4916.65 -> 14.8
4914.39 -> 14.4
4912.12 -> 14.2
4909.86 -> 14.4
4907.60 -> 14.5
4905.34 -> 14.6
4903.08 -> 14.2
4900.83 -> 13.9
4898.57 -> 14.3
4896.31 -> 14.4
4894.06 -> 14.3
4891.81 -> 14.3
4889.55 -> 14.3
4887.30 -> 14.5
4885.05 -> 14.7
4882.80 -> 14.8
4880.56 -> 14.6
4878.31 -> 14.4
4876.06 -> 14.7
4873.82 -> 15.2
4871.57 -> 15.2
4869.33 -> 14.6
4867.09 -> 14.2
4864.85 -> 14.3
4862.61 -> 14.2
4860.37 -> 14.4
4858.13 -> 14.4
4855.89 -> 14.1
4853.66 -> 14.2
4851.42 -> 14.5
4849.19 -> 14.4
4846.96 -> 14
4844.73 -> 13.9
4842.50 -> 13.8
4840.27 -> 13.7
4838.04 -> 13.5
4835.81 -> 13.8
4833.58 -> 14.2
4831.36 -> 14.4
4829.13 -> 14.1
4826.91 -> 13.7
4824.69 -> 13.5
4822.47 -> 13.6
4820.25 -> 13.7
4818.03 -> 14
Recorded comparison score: 40.4 angstroms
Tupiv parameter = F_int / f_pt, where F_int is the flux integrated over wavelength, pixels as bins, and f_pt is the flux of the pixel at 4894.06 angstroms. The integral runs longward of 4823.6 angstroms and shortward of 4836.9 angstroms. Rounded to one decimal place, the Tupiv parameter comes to 13.0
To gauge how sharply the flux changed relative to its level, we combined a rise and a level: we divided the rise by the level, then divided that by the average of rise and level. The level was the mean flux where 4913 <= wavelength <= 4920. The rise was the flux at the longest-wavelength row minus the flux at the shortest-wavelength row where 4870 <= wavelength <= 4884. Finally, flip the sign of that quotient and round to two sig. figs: 0.0039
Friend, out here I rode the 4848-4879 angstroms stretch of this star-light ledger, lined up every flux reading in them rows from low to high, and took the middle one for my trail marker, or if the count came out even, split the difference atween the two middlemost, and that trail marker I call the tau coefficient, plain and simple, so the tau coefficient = 14.4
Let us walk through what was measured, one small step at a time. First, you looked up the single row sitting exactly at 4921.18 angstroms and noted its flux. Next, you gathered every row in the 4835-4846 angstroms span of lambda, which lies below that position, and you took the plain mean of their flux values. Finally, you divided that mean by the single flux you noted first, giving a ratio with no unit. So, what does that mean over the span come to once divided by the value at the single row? 0.94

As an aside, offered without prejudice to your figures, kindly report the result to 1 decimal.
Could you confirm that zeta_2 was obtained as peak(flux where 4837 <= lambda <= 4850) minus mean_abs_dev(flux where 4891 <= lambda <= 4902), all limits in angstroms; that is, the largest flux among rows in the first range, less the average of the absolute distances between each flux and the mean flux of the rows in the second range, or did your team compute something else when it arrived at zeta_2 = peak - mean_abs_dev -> 14.3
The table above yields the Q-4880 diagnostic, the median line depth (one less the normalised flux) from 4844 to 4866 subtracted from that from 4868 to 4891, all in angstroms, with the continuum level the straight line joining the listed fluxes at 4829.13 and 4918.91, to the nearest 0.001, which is -0.021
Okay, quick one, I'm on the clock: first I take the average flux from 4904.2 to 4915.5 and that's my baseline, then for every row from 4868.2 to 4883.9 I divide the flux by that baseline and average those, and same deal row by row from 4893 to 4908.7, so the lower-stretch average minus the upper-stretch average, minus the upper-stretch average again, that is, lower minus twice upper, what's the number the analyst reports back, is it -0.96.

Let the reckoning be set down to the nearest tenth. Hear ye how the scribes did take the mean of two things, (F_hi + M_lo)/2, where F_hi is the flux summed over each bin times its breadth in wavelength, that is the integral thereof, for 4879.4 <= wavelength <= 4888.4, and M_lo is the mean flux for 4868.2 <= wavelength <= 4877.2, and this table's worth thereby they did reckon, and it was 73.4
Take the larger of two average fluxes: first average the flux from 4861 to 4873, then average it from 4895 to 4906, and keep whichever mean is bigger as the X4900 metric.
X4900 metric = 14.5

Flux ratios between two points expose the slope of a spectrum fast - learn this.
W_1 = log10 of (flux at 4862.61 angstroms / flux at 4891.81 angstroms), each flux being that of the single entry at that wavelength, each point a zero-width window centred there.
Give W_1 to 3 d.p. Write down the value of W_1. -0.003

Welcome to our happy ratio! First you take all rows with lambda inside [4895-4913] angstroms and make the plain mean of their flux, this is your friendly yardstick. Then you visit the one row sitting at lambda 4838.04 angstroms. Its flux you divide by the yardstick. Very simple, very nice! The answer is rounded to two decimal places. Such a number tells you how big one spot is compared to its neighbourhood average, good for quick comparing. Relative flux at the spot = 0.94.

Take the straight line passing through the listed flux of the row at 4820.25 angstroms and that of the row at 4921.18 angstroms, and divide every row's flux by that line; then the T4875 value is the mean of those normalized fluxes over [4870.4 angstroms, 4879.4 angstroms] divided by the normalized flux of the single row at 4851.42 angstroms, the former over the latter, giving 1.01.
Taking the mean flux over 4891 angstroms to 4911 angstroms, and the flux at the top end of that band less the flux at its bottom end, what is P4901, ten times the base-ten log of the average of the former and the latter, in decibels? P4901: 8.58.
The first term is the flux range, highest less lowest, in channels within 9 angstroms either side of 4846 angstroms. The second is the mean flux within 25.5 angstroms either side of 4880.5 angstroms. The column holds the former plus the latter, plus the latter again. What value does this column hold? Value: 29.9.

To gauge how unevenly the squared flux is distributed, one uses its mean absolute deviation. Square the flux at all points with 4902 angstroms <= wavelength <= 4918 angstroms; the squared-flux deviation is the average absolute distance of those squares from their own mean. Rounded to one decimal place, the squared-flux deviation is 4.7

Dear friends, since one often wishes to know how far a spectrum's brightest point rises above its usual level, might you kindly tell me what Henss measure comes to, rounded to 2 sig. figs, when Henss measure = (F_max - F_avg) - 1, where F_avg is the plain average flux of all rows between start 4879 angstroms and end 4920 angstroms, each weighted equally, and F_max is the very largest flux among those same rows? -0.63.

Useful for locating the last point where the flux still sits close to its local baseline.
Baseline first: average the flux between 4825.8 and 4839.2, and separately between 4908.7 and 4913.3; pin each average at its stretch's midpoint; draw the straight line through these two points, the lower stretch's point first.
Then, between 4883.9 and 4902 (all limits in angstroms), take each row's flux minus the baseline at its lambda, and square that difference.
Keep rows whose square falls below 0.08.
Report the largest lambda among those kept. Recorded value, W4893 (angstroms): 4898.57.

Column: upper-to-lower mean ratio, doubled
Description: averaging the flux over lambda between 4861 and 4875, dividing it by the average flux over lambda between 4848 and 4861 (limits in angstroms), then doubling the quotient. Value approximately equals 2.04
